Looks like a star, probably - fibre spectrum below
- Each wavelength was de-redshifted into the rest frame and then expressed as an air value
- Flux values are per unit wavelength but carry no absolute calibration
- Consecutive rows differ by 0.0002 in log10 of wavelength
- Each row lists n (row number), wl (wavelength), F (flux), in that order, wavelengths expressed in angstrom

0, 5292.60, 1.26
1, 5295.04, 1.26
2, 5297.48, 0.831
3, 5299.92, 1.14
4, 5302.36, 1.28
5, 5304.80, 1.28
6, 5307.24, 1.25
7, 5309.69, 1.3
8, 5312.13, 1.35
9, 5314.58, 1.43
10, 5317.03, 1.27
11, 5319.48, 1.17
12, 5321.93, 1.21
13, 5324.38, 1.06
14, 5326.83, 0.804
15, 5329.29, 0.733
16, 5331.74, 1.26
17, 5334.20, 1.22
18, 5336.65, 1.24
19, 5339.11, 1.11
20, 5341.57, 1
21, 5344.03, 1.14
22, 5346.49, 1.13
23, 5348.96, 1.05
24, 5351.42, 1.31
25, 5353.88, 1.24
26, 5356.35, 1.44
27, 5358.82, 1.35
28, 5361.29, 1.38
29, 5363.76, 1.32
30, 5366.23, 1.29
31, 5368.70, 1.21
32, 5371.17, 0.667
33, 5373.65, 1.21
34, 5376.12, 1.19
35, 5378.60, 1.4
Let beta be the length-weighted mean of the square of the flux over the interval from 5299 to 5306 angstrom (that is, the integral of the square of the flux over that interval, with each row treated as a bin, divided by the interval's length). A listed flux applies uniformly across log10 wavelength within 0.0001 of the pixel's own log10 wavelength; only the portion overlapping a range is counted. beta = 1.54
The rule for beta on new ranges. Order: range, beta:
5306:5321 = 1.68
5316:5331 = 1.13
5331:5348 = 1.33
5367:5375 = 1.16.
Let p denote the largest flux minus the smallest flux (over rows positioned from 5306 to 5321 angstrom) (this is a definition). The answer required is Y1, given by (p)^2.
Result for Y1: 0.07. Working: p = 0.26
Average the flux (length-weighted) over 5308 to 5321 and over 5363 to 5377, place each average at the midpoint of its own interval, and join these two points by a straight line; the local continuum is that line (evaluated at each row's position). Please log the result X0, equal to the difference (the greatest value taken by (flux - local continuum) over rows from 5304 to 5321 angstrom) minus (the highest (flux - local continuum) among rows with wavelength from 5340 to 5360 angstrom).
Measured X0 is -0.13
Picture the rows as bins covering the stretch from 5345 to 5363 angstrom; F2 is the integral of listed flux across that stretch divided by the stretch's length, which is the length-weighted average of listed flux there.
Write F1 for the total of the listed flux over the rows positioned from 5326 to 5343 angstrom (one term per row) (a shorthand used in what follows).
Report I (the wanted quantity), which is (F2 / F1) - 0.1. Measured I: 0.072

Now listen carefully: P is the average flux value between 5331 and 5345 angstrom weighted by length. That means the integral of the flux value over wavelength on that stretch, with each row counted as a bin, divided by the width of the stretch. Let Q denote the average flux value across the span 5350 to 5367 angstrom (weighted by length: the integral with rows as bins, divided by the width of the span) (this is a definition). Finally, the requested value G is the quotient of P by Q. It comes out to 0.87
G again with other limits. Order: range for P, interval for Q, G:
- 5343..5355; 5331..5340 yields 0.97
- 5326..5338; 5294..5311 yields 0.89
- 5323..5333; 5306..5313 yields 0.75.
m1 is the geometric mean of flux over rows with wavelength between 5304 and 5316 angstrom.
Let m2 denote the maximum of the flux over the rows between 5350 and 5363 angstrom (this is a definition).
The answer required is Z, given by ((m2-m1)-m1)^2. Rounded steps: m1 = 1.32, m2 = 1.44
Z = 1.4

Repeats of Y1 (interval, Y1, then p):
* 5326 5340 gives 0.28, 0.53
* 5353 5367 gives 0.04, 0.20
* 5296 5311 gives 0.22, 0.47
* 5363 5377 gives 0.43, 0.65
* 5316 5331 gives 0.29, 0.54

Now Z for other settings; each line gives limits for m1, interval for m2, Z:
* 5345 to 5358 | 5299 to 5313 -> 1.2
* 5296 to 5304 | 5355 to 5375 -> 0.5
